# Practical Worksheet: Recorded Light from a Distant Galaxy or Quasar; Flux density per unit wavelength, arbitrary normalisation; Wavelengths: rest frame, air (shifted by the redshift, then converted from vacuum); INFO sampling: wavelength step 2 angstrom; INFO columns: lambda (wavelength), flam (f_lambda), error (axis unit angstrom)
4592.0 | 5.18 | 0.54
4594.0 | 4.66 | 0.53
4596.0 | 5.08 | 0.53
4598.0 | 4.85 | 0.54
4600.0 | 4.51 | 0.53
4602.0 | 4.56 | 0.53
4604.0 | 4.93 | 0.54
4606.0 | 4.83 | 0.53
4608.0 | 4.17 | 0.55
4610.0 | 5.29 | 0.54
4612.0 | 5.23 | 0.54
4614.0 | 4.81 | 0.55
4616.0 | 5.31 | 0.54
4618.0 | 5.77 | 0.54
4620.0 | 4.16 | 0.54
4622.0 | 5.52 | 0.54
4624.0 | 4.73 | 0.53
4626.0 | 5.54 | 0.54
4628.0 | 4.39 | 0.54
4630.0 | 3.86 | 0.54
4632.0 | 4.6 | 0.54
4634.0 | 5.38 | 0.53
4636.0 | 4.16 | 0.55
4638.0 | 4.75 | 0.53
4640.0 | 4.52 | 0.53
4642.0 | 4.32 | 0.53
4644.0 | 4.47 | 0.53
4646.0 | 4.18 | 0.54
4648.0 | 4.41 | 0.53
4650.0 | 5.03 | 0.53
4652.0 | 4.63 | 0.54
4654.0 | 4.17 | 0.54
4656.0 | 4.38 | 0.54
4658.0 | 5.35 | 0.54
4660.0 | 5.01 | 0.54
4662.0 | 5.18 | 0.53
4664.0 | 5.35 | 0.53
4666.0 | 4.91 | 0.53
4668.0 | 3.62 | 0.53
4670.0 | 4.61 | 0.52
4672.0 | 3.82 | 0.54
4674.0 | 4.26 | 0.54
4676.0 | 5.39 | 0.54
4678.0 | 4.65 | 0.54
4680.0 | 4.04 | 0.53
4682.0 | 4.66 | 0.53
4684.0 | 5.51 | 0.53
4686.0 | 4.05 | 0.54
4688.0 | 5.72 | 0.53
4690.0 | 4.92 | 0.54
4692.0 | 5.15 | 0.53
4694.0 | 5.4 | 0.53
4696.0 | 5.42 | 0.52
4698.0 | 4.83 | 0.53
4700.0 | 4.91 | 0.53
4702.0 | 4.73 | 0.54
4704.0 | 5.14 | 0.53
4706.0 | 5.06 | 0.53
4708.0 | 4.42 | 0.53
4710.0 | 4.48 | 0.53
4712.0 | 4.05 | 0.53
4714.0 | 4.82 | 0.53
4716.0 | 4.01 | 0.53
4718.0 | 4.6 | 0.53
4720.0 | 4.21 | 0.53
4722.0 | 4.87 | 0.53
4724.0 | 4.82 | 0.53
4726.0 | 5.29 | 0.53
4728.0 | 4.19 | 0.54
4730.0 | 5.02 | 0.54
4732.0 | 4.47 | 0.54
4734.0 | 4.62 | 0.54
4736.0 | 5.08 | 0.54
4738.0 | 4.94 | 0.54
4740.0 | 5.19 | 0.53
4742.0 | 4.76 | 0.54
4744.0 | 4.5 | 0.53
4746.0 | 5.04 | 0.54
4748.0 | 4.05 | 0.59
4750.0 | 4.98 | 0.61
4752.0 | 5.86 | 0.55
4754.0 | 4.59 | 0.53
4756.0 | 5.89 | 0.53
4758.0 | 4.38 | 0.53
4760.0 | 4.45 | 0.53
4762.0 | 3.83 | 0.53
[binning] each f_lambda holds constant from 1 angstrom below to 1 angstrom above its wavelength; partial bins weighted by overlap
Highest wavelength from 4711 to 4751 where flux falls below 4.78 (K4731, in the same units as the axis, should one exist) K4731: 4748.0 angstrom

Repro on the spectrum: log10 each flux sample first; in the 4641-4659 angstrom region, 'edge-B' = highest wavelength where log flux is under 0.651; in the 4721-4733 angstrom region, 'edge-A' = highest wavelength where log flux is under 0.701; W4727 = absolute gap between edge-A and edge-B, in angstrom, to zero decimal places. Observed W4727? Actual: 76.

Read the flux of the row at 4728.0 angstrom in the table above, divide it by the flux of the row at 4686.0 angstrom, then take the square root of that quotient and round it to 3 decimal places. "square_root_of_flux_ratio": 1.017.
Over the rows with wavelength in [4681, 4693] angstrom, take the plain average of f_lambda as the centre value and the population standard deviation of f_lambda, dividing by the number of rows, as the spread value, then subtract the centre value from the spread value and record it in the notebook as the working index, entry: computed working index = -4.5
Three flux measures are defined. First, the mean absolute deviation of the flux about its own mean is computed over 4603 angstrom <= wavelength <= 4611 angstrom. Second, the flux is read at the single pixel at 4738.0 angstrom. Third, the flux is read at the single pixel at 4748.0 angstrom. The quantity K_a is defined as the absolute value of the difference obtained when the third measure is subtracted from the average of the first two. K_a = 1.4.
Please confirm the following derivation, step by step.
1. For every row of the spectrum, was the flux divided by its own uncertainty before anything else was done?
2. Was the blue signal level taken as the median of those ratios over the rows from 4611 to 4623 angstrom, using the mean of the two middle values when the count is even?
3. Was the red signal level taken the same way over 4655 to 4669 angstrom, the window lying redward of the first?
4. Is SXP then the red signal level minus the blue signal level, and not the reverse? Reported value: -0.48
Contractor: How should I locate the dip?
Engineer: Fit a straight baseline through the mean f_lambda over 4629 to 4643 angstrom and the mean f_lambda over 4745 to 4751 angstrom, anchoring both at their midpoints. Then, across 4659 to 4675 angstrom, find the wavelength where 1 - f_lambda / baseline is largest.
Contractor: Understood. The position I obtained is 4668.0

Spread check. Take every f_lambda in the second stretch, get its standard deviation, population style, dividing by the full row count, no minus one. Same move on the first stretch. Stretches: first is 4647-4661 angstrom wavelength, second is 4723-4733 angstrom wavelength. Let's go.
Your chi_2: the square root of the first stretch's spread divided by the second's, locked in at 1.01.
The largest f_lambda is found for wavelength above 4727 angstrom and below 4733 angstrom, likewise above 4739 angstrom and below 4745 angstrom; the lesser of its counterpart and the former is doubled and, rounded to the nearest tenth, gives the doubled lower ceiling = 10.0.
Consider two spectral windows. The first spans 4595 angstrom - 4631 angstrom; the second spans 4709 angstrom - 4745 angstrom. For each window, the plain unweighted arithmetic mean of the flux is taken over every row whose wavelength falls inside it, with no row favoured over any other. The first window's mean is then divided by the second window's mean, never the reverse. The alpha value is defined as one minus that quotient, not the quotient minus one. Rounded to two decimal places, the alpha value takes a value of -0.04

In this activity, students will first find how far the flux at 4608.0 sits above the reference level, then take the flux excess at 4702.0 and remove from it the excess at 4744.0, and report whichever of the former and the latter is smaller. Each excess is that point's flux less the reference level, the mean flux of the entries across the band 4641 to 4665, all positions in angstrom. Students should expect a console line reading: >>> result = -0.54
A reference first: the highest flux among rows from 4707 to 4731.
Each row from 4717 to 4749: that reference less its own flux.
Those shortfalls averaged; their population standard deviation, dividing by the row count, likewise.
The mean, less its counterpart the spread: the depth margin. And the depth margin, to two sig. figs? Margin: 0.20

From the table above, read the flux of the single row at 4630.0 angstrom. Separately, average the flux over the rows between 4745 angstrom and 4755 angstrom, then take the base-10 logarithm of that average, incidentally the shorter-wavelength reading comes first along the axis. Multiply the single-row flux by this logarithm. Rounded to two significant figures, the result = 2.7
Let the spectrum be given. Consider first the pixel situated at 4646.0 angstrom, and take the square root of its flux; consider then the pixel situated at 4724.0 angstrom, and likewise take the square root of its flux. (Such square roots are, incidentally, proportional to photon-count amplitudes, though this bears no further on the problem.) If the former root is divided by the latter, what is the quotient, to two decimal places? 0.93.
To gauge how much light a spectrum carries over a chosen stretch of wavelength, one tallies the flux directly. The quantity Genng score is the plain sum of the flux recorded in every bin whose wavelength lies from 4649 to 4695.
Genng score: 110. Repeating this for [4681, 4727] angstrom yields 111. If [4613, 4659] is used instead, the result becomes 108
